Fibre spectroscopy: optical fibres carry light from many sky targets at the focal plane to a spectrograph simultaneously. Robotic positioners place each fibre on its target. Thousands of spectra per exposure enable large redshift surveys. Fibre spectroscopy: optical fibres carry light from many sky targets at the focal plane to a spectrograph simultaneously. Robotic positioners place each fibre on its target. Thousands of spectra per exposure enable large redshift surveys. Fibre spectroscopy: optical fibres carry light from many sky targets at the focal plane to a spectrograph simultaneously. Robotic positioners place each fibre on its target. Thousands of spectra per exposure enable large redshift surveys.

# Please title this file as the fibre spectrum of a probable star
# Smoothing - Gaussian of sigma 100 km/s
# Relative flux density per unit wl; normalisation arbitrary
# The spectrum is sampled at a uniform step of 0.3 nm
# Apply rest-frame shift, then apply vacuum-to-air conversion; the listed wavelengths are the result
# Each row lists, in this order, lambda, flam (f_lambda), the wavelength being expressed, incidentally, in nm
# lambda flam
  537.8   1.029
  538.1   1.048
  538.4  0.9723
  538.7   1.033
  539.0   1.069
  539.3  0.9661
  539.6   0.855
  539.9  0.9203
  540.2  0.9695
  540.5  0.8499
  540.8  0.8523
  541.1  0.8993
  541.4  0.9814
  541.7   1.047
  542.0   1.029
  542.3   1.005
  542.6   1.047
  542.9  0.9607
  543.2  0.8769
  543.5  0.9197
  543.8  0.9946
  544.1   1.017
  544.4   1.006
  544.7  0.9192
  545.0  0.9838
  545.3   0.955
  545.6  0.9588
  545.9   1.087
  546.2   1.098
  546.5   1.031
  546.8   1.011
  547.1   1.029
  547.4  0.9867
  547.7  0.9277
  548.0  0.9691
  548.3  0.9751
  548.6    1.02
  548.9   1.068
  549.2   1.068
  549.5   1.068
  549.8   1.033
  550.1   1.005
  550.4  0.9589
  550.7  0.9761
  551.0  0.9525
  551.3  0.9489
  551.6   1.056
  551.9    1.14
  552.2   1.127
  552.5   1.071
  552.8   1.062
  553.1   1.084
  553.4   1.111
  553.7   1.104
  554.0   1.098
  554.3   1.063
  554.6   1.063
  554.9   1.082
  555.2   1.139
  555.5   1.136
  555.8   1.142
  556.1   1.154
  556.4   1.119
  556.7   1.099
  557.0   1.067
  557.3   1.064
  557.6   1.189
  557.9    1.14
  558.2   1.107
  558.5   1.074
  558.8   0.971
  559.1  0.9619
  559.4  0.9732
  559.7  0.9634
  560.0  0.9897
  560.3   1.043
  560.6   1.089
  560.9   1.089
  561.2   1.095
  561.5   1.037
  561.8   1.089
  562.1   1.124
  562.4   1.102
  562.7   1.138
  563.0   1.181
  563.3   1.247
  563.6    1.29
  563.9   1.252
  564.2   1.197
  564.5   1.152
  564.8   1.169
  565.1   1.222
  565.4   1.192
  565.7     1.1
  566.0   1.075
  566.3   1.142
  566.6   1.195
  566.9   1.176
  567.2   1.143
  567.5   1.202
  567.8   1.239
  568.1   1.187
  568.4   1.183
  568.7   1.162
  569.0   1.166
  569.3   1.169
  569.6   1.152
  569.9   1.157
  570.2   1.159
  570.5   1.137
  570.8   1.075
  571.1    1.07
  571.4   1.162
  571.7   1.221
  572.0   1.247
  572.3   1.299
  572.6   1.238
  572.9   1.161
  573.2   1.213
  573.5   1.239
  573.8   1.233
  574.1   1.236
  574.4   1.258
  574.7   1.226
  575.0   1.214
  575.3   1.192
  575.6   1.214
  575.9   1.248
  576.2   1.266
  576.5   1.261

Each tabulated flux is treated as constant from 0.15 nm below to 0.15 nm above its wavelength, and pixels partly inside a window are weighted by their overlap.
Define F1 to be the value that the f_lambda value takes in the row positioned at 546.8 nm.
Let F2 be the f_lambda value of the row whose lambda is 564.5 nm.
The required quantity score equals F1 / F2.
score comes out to 0.88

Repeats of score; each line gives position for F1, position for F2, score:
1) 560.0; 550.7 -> 1.01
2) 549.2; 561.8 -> 0.98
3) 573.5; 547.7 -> 1.34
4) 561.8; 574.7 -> 0.89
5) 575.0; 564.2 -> 1.01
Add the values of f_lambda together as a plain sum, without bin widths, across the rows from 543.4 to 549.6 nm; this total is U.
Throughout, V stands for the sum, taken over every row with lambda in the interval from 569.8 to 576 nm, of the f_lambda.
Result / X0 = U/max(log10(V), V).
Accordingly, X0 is 0.84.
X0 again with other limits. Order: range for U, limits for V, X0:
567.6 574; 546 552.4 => 1.16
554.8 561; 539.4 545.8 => 1.13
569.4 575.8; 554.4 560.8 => 1.11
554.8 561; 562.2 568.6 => 0.91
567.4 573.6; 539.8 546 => 1.22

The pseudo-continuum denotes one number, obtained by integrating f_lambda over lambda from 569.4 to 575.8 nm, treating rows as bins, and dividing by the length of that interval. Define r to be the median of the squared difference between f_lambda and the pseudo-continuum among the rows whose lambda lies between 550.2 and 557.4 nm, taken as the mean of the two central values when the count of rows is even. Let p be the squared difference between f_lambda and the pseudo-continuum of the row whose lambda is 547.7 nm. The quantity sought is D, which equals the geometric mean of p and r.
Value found 0.030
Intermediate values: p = 0.072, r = 0.013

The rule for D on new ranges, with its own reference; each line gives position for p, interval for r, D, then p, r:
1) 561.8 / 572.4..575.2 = 0.004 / 0.011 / 0.001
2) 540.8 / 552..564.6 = 0.033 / 0.118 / 0.009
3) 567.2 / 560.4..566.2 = 0.004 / 0.003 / 0.005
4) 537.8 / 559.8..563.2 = 0.018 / 0.028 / 0.011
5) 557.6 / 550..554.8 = 0.001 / 0.000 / 0.018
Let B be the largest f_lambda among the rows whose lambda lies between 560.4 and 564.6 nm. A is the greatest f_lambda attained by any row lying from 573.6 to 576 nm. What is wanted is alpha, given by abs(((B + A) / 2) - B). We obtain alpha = 0.016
